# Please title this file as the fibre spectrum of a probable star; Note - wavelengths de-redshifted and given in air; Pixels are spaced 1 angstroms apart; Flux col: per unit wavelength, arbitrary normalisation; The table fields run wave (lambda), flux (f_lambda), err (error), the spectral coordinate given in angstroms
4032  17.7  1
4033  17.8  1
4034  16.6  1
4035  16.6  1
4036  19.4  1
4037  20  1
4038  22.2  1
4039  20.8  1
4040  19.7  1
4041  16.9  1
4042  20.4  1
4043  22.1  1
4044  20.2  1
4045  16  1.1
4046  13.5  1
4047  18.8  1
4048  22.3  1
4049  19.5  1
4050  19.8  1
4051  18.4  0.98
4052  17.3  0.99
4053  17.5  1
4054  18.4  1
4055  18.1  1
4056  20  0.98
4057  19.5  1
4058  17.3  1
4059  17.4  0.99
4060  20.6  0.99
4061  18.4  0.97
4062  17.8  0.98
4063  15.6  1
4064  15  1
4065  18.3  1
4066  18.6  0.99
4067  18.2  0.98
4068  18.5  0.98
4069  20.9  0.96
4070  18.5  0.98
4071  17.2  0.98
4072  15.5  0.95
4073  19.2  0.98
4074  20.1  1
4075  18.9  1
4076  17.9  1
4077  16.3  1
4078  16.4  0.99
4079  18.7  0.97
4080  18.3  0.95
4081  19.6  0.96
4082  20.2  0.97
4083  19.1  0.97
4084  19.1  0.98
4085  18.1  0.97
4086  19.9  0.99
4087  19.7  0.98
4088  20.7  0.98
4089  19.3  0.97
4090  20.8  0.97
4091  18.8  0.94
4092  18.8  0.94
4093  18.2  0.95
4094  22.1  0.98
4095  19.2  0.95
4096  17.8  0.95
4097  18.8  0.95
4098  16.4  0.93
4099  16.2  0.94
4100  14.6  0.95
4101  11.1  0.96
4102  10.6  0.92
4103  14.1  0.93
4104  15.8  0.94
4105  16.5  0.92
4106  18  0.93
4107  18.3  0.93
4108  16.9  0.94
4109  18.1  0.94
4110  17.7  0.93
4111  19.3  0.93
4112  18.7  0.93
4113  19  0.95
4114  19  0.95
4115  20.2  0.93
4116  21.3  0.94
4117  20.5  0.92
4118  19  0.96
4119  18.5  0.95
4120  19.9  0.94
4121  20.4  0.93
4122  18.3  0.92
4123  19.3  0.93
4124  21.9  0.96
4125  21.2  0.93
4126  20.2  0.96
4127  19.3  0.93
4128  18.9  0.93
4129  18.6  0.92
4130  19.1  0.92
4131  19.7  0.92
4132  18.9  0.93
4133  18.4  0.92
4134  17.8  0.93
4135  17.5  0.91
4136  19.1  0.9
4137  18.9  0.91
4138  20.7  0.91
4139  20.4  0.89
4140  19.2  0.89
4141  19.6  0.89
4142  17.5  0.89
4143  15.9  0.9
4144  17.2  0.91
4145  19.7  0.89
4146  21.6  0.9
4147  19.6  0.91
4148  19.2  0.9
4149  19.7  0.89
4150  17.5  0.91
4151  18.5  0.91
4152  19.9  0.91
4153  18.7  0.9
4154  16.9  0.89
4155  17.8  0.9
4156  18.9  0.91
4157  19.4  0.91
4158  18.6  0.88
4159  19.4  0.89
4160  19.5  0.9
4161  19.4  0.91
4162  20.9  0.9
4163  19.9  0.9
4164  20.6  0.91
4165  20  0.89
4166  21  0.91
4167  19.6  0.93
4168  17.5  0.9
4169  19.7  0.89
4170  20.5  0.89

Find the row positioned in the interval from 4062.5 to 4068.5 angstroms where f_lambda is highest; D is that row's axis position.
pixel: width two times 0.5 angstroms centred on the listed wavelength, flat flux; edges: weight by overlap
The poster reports 4066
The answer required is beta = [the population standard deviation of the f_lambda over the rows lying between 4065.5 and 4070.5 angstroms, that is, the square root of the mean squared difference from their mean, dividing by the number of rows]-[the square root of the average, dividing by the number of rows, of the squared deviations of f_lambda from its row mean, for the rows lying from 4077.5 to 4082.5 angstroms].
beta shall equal -0.31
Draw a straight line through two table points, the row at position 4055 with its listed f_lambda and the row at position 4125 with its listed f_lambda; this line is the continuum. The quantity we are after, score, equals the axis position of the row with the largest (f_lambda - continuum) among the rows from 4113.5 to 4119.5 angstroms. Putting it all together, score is 4116 angstroms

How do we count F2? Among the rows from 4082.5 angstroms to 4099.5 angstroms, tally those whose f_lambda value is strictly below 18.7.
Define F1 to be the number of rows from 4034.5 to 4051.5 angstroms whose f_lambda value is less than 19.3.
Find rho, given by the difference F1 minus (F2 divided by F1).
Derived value 5.2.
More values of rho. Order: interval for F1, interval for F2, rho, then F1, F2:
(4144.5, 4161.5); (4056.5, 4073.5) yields 6.4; 8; 13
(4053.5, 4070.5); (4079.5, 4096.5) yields 12.7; 13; 4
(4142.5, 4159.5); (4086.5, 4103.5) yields 9.2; 10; 8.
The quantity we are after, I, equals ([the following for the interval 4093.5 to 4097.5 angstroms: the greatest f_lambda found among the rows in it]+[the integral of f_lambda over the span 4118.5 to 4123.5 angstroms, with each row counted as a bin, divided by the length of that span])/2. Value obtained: 20.7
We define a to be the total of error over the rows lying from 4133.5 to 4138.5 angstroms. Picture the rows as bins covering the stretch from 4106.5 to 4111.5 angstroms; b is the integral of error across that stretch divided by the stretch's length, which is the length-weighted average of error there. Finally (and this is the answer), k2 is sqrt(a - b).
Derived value 1.90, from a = 4.56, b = 0.93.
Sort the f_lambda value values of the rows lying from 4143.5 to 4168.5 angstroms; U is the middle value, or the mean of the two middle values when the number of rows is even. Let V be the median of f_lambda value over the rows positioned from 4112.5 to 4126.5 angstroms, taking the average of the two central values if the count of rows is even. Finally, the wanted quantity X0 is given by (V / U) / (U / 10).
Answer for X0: 0.53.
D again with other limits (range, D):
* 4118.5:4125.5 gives 4124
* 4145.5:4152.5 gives 4146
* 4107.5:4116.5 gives 4116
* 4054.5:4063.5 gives 4060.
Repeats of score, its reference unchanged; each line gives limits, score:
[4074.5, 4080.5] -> 4075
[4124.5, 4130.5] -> 4125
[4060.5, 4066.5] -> 4061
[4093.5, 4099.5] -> 4094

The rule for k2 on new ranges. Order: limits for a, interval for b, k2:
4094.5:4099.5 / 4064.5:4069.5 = 1.93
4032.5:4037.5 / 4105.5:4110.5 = 2.02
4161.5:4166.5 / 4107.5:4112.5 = 1.89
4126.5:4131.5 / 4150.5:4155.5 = 1.93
